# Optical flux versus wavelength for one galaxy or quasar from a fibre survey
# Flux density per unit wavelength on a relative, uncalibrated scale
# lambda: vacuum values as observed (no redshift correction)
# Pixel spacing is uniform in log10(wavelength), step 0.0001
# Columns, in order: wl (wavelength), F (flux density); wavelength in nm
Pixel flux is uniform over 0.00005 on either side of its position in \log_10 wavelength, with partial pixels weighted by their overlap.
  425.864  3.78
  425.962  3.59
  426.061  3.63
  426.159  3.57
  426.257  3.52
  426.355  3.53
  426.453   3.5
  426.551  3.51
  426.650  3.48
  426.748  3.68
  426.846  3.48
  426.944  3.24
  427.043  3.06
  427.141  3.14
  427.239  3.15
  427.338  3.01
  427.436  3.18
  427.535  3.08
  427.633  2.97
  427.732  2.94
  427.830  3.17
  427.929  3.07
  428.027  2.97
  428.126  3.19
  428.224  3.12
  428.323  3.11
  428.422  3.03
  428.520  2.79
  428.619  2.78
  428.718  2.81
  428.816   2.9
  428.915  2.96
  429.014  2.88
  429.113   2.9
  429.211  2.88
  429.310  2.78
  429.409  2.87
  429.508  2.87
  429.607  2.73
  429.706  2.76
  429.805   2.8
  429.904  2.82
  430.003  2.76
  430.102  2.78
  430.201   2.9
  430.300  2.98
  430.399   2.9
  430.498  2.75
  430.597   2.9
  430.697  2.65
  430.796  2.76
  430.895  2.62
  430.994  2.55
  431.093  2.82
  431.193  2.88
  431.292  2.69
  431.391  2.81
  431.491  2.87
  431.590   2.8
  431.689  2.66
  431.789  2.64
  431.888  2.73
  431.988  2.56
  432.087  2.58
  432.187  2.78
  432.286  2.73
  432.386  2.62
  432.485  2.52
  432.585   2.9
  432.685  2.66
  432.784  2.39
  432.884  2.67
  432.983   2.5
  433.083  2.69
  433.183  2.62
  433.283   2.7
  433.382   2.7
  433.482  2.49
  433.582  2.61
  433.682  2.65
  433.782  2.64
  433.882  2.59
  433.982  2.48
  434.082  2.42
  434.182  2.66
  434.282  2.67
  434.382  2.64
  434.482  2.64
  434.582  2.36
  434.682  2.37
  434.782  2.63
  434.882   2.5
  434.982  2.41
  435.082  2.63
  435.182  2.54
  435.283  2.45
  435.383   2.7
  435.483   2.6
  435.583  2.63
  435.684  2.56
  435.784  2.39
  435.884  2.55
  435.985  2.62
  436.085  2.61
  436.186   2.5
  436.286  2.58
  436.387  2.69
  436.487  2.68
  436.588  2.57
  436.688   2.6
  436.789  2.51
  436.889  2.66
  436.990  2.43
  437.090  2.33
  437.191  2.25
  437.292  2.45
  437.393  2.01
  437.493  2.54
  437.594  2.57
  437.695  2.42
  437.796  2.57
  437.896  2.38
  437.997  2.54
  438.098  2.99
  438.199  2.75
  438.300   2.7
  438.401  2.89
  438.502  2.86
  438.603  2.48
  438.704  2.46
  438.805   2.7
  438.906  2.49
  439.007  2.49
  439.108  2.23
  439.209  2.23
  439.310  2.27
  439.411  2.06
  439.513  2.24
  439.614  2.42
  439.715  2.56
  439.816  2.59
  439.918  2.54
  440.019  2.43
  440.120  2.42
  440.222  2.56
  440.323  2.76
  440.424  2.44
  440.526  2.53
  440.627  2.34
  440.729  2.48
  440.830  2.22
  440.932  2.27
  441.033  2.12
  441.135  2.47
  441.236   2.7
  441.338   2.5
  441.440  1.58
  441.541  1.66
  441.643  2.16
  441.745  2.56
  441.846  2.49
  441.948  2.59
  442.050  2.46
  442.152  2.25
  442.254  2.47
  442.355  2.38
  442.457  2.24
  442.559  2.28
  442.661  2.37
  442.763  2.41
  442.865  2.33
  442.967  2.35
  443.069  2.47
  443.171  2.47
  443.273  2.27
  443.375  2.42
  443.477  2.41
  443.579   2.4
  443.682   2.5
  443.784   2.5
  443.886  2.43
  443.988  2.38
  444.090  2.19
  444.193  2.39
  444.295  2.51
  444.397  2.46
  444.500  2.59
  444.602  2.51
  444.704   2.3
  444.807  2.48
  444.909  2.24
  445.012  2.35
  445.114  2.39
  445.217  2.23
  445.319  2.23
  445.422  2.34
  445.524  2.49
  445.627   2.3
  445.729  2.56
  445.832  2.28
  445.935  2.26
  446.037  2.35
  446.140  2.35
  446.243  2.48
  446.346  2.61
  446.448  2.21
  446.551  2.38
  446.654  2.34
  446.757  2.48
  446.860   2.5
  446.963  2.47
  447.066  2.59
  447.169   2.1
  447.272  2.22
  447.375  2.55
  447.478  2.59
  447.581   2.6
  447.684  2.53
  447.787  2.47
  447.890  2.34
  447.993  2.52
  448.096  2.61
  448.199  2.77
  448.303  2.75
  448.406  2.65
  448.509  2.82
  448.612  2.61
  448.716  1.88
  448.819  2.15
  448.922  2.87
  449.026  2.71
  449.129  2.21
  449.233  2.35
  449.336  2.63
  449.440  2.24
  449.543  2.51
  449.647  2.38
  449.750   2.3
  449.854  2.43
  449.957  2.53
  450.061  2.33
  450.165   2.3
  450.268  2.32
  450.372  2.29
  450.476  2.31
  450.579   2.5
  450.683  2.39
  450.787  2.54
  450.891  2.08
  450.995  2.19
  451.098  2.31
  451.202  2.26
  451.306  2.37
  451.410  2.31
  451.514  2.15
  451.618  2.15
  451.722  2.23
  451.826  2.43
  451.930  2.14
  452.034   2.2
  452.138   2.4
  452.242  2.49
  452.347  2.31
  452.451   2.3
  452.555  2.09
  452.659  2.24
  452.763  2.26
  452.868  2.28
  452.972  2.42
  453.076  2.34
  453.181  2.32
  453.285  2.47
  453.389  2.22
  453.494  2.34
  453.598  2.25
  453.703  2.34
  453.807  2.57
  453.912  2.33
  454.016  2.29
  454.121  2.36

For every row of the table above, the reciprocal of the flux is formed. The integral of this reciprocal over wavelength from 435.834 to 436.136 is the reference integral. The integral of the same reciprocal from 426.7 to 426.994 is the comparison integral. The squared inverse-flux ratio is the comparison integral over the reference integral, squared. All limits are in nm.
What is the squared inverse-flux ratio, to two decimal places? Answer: 0.54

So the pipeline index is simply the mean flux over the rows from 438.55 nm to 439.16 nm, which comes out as 2.48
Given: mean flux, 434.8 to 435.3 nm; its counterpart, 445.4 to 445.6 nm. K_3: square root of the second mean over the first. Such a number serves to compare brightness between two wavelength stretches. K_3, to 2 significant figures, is 0.98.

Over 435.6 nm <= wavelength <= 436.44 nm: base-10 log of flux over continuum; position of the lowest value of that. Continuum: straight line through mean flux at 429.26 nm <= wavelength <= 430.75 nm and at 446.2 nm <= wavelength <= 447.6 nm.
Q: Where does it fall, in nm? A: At 435.784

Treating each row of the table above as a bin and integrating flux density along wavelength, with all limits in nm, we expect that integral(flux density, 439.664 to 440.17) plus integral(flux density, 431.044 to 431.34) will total 2.10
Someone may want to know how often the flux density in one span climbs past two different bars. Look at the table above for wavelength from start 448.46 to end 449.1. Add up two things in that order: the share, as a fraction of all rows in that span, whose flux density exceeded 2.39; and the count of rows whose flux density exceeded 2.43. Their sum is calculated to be 5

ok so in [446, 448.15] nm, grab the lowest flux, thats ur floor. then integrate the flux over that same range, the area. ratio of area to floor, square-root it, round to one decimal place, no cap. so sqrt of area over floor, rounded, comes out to 1.6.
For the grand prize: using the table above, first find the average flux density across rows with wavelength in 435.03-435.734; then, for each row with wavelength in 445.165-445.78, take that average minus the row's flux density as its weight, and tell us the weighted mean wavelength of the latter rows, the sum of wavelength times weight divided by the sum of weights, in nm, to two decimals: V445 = 445.40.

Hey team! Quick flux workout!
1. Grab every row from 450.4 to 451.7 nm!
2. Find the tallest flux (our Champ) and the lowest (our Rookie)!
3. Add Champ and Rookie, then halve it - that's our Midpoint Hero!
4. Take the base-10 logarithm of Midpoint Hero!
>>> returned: 0.364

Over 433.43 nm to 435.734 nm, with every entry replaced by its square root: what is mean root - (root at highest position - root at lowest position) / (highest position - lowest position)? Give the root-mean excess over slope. 1.59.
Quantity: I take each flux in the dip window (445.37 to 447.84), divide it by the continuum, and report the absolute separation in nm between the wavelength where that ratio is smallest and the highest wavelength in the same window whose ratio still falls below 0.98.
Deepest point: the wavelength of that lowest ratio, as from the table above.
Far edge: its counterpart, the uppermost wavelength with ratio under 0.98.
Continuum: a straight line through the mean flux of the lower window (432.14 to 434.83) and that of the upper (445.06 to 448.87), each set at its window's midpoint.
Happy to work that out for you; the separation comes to 0.10 nm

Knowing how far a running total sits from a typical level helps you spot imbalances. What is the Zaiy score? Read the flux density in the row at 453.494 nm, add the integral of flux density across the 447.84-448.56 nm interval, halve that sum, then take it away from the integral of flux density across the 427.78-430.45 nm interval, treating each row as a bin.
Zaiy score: 5.6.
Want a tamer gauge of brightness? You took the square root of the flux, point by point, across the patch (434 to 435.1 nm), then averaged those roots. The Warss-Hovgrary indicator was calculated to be 1.59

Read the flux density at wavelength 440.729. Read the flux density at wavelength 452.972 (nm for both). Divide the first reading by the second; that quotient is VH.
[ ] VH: 1.02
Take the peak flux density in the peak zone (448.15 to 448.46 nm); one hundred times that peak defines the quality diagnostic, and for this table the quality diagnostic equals 277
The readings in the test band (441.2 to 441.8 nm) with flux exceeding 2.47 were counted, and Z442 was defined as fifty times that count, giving 150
